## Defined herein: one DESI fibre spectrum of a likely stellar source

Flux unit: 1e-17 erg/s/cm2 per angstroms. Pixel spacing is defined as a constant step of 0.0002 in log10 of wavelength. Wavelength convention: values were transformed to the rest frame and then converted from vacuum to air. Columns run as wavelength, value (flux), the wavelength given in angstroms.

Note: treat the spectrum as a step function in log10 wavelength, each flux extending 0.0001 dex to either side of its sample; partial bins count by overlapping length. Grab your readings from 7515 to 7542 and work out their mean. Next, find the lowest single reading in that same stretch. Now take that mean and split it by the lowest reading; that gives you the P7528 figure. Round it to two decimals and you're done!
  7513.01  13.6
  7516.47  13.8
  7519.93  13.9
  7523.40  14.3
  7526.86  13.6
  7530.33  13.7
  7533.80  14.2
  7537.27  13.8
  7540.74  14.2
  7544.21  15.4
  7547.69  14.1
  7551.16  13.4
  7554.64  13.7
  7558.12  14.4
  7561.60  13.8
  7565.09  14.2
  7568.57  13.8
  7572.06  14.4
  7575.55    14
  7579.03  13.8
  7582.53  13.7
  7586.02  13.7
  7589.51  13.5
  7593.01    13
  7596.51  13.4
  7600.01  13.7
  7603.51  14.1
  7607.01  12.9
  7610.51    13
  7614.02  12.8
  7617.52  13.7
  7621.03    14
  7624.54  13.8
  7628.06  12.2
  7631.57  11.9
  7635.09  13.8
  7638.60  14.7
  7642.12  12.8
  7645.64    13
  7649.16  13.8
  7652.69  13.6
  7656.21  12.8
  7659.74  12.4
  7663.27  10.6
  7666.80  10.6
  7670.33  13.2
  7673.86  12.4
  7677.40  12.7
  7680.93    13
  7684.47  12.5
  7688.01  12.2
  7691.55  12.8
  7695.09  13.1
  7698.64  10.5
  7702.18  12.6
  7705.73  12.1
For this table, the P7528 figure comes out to 1.02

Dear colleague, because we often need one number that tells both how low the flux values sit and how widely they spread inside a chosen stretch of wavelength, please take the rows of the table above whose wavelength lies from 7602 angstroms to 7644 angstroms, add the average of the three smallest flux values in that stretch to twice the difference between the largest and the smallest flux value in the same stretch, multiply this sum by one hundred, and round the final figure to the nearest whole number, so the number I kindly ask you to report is 1790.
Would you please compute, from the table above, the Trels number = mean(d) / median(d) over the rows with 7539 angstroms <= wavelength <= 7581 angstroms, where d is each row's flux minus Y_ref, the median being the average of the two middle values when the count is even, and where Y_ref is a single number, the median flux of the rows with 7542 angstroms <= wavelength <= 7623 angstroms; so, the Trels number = 1.14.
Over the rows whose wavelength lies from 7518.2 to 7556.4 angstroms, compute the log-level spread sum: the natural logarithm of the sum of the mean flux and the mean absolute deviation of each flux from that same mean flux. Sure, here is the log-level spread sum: 2.67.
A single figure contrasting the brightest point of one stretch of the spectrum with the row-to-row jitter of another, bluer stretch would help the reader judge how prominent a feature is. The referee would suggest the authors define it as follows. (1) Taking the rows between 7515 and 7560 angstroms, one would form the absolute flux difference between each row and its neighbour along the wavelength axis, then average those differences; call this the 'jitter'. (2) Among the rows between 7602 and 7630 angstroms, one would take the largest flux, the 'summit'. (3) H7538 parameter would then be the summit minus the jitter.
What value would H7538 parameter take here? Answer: 13.5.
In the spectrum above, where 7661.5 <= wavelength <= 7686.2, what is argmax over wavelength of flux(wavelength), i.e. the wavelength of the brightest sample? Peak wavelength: 7670.33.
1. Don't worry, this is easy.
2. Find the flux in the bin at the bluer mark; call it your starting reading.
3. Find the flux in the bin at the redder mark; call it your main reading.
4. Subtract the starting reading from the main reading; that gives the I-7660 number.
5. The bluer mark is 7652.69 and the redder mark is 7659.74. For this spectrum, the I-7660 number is -1.2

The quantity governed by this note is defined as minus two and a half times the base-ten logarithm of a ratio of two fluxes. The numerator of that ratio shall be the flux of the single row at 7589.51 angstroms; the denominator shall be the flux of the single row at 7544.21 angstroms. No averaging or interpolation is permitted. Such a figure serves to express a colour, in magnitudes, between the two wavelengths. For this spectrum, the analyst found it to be 0.14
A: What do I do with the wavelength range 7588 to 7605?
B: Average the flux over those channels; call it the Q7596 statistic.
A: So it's 13.5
